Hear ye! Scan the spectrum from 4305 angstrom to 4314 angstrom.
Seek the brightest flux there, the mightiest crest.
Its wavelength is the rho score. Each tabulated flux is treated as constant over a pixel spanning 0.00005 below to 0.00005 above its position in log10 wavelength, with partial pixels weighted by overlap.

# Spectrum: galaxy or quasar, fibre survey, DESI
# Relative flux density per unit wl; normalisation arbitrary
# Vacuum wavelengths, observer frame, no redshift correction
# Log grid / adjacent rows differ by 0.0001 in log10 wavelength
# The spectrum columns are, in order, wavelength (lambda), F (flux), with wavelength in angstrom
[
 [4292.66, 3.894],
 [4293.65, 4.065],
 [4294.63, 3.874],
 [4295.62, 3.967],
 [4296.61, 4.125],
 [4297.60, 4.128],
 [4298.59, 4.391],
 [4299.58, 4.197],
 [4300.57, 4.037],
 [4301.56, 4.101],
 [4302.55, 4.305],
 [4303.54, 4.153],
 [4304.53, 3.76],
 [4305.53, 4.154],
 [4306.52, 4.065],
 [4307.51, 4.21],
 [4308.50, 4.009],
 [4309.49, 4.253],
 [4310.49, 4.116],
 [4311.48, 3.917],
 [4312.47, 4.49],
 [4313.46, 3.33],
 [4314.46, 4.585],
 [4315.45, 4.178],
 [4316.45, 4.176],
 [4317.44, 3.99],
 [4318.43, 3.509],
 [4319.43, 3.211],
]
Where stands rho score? 4312.47 angstrom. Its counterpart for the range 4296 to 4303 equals 4298.59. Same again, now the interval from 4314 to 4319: 4314.46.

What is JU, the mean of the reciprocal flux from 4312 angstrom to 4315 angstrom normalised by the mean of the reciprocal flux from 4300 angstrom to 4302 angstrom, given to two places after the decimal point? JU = 1.01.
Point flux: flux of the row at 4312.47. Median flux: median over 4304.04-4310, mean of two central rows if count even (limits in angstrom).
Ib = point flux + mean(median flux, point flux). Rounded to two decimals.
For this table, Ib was 8.79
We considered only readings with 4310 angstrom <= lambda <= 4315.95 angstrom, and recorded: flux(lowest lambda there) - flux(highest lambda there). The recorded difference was -0.06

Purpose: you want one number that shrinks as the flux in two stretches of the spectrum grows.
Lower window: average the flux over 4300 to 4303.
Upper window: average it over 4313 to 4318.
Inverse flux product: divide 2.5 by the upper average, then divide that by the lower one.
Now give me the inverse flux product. 0.149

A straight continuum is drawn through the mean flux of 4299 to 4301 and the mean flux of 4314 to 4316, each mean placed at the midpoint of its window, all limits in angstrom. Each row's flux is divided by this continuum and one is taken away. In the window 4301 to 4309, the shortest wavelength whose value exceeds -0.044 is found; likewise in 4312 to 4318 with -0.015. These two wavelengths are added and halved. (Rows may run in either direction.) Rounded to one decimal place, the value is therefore 4307.0 angstrom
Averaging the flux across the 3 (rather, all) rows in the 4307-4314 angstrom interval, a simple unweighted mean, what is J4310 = 4.05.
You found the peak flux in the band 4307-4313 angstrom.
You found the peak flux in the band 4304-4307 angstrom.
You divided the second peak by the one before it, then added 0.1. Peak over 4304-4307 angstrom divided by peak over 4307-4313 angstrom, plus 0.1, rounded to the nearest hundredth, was 1.03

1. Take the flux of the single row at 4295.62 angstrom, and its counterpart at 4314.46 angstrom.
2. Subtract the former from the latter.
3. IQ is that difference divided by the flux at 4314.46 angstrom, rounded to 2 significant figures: 0.13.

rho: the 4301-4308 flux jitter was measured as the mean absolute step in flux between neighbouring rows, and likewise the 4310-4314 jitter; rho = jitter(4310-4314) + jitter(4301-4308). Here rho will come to 0.87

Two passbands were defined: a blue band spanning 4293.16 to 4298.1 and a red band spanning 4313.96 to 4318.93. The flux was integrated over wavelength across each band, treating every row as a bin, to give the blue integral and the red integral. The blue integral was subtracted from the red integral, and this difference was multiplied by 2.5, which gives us 0.9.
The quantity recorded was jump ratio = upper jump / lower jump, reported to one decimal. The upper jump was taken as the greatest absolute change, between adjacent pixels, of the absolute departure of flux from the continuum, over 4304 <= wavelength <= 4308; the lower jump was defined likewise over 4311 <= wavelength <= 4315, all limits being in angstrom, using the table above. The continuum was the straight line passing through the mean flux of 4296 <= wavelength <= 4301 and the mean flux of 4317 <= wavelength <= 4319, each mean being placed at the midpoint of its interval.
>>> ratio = 0.3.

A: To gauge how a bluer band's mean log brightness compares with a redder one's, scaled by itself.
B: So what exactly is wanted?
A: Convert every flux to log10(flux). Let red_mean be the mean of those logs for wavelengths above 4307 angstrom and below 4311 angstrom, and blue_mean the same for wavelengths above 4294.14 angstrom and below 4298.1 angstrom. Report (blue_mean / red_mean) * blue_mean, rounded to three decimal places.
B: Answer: 0.592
